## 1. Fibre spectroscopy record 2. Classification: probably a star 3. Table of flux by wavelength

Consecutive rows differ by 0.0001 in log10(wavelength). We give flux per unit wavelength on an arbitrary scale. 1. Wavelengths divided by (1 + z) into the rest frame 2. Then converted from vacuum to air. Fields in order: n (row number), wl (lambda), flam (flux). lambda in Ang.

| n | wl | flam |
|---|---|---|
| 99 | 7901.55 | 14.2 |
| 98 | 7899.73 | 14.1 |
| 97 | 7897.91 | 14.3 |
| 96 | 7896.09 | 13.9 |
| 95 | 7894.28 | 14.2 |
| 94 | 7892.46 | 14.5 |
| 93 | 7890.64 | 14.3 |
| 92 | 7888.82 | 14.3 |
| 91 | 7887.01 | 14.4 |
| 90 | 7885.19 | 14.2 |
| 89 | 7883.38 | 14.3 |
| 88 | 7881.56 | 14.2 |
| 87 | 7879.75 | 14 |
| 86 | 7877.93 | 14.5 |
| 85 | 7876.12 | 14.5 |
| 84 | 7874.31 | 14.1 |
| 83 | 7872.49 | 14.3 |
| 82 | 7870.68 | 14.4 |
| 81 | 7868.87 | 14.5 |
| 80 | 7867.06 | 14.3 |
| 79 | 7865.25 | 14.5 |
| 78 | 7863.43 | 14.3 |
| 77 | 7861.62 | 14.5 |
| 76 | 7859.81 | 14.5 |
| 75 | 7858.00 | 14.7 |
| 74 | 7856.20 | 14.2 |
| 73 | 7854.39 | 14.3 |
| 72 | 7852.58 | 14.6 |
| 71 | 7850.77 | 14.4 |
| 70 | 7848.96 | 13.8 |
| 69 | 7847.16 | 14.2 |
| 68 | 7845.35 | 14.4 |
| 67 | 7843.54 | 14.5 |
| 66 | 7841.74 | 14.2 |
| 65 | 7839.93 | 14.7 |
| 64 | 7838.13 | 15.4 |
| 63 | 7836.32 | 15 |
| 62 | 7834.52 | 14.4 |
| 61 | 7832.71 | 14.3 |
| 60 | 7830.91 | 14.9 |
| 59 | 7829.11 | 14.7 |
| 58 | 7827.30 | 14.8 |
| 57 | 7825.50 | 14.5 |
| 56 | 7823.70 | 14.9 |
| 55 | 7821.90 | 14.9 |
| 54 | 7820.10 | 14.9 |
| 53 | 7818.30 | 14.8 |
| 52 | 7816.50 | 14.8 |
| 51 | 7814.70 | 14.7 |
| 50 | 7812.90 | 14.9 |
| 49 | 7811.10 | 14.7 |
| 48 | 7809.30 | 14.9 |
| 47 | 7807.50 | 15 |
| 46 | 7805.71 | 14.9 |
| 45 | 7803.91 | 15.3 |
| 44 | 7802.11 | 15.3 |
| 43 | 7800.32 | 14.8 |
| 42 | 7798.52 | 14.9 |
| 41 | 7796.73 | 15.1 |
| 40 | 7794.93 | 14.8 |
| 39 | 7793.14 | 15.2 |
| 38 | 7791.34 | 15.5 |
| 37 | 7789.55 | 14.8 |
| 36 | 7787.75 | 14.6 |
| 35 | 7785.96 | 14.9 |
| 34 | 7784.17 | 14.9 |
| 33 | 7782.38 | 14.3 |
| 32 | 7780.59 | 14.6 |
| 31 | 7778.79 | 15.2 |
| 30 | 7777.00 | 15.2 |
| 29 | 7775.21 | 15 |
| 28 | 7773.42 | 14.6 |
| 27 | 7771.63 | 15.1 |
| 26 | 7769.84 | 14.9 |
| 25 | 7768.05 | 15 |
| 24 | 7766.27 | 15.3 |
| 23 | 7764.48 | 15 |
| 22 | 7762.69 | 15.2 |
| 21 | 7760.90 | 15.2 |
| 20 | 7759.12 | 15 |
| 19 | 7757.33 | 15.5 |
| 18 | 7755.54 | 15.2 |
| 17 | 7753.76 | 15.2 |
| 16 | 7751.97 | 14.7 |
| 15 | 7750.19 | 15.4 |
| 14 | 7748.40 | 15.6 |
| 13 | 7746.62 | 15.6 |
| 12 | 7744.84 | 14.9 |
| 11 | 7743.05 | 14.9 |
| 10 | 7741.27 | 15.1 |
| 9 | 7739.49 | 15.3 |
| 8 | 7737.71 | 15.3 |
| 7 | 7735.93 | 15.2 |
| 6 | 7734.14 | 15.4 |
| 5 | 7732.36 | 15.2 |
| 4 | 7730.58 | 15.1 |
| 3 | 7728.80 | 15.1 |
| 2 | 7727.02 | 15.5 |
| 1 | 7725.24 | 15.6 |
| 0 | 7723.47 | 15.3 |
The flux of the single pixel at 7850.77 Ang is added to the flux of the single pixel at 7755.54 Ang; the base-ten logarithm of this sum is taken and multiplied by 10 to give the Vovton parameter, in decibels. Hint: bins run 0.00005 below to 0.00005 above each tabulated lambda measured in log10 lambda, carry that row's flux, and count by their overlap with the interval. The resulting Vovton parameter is 14.7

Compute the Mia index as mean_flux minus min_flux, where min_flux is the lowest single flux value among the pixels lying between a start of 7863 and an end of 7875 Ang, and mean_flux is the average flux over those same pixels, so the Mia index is 0.24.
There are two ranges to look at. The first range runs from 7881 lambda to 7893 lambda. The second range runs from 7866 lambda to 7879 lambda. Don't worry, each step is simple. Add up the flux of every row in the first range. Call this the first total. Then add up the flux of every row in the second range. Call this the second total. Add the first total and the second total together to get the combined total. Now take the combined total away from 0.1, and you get -201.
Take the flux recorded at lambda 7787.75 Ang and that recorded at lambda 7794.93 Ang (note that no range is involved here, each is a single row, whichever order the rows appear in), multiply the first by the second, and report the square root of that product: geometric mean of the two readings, 14.7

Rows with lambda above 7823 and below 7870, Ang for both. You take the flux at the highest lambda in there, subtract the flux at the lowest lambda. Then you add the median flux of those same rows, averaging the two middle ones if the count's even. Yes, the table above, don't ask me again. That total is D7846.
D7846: 14.1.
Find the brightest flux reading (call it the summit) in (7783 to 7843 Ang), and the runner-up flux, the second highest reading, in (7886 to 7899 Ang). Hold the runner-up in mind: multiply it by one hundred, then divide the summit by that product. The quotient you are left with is 0.0108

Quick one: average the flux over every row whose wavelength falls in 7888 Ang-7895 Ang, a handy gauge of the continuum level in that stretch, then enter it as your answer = 14.3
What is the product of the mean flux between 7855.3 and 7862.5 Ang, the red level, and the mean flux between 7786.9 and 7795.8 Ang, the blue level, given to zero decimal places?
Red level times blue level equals 217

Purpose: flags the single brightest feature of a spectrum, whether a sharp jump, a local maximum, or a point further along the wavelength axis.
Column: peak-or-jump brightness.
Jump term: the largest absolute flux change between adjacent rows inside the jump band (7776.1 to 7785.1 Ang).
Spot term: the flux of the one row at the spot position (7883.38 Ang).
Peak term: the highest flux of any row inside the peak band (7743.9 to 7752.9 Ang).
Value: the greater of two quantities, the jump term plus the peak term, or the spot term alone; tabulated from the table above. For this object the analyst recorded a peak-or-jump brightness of 16.2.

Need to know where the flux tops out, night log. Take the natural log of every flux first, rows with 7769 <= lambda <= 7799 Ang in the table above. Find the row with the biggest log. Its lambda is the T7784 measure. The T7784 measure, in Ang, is 7791.34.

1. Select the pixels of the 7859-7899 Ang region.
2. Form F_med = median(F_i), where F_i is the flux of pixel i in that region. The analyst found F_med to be 14.3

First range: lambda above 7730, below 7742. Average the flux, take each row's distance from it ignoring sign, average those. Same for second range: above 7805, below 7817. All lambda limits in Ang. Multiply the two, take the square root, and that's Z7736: 0.092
